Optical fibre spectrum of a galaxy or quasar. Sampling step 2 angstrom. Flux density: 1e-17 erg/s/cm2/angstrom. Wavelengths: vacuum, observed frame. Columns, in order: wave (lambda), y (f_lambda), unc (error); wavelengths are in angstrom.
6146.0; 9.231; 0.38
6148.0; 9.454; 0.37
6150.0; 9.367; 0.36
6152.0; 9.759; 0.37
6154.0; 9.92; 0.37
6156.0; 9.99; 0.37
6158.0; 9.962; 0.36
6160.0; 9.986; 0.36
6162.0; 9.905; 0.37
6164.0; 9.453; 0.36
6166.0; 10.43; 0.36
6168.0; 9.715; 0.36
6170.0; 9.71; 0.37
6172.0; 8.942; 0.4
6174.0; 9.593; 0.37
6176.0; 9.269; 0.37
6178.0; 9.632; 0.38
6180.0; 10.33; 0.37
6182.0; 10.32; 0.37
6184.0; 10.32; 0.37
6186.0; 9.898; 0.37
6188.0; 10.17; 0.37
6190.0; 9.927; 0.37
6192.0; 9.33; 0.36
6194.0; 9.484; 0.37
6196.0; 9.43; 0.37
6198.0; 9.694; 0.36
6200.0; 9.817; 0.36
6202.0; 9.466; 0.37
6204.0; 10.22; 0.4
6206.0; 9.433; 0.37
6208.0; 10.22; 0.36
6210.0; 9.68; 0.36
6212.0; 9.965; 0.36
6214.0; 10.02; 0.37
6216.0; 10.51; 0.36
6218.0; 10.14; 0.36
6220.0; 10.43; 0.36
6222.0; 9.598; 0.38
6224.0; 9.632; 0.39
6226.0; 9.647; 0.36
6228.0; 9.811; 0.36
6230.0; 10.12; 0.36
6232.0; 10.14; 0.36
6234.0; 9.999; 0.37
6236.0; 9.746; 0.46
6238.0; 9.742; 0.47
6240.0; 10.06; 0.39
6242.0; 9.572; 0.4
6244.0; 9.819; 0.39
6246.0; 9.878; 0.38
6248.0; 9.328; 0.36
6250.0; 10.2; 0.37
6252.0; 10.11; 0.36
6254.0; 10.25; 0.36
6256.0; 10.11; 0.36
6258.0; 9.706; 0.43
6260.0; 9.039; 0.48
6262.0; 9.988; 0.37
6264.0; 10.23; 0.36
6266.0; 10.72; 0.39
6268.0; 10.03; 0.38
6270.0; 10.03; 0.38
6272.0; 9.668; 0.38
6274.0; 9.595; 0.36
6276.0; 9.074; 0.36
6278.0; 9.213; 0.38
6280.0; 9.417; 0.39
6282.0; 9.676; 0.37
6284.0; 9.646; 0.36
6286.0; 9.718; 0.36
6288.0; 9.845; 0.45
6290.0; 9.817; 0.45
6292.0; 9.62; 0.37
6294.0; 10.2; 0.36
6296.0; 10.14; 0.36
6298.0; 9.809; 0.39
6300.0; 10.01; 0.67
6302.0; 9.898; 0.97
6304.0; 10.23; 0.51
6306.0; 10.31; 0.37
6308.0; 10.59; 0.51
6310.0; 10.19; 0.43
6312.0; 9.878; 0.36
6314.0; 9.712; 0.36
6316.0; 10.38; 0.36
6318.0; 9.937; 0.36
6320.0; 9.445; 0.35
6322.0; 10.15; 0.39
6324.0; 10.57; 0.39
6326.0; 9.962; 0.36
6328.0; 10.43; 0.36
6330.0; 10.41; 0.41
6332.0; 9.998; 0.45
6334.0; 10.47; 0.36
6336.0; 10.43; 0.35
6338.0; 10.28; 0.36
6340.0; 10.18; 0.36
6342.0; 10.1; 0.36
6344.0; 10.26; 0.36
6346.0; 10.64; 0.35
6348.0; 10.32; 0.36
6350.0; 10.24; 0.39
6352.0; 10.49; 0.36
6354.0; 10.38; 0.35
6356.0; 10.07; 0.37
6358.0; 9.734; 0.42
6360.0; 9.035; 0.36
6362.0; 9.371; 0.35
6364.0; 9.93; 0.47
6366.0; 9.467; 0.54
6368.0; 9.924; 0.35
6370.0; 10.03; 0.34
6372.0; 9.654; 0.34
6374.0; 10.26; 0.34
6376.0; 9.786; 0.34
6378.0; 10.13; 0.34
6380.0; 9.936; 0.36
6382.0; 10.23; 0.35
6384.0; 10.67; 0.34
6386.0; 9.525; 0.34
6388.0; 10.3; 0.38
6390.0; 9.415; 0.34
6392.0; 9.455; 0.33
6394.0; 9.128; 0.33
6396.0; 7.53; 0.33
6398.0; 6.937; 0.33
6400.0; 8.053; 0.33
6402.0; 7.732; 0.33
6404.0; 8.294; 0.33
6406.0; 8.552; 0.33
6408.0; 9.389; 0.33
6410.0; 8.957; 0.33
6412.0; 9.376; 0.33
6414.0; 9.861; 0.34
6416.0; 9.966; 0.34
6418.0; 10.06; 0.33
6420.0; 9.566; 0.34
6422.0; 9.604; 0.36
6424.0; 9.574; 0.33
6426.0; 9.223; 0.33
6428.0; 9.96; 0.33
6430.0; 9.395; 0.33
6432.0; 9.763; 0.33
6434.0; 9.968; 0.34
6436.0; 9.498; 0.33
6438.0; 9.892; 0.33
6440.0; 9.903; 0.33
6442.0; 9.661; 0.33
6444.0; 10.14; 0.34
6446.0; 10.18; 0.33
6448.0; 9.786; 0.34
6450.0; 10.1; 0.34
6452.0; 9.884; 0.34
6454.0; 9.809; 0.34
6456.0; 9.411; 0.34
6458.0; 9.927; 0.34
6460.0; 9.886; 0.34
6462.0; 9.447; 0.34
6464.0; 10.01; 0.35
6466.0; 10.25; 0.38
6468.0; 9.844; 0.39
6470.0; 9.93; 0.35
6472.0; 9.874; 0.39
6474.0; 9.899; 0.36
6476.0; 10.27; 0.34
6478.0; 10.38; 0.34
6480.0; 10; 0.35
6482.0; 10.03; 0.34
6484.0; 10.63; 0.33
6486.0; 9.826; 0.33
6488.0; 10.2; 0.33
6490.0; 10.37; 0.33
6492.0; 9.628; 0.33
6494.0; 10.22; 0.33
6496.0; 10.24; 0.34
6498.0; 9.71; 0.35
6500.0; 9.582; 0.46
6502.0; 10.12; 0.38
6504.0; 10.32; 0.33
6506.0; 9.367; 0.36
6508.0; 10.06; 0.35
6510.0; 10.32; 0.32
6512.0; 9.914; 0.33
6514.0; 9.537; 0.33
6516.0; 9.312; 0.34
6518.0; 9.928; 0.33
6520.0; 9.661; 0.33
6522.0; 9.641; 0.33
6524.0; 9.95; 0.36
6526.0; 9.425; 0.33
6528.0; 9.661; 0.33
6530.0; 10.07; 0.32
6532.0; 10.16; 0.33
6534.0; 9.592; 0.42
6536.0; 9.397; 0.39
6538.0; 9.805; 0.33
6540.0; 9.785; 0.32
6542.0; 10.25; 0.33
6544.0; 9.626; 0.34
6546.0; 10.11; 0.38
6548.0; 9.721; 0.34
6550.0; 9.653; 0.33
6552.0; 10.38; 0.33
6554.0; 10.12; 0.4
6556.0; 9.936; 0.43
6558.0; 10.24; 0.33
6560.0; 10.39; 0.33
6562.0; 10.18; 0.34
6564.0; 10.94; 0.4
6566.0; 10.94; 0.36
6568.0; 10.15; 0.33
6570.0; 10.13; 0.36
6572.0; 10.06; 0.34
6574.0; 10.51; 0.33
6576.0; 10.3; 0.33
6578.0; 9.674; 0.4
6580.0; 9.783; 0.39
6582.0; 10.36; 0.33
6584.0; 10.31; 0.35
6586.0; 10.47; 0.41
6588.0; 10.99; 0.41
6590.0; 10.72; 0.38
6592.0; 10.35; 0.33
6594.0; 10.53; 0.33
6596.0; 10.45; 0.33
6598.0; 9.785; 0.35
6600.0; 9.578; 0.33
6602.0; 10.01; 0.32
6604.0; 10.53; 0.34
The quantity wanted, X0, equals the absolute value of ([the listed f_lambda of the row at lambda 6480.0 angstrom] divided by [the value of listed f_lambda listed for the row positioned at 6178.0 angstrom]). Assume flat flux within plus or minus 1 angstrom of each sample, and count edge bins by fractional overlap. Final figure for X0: 1.04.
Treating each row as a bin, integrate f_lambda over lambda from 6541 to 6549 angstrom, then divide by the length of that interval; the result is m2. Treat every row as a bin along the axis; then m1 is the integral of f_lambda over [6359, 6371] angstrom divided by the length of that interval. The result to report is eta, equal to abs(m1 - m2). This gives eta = 0.30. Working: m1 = 9.6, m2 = 9.9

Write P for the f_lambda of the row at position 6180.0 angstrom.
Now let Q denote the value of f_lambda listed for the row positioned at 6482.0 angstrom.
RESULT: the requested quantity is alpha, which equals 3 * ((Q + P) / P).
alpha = 5.91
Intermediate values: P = 10.33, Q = 10.03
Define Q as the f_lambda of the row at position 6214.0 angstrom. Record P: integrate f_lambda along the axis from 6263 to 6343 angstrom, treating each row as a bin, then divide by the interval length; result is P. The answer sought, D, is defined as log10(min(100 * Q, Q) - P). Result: -1.7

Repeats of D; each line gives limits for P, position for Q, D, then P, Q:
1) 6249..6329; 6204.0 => -0.6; 9.9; 10.22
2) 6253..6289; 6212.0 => -0.7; 9.8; 9.965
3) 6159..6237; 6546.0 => -0.6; 9.8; 10.11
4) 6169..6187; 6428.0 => -0.7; 9.8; 9.96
